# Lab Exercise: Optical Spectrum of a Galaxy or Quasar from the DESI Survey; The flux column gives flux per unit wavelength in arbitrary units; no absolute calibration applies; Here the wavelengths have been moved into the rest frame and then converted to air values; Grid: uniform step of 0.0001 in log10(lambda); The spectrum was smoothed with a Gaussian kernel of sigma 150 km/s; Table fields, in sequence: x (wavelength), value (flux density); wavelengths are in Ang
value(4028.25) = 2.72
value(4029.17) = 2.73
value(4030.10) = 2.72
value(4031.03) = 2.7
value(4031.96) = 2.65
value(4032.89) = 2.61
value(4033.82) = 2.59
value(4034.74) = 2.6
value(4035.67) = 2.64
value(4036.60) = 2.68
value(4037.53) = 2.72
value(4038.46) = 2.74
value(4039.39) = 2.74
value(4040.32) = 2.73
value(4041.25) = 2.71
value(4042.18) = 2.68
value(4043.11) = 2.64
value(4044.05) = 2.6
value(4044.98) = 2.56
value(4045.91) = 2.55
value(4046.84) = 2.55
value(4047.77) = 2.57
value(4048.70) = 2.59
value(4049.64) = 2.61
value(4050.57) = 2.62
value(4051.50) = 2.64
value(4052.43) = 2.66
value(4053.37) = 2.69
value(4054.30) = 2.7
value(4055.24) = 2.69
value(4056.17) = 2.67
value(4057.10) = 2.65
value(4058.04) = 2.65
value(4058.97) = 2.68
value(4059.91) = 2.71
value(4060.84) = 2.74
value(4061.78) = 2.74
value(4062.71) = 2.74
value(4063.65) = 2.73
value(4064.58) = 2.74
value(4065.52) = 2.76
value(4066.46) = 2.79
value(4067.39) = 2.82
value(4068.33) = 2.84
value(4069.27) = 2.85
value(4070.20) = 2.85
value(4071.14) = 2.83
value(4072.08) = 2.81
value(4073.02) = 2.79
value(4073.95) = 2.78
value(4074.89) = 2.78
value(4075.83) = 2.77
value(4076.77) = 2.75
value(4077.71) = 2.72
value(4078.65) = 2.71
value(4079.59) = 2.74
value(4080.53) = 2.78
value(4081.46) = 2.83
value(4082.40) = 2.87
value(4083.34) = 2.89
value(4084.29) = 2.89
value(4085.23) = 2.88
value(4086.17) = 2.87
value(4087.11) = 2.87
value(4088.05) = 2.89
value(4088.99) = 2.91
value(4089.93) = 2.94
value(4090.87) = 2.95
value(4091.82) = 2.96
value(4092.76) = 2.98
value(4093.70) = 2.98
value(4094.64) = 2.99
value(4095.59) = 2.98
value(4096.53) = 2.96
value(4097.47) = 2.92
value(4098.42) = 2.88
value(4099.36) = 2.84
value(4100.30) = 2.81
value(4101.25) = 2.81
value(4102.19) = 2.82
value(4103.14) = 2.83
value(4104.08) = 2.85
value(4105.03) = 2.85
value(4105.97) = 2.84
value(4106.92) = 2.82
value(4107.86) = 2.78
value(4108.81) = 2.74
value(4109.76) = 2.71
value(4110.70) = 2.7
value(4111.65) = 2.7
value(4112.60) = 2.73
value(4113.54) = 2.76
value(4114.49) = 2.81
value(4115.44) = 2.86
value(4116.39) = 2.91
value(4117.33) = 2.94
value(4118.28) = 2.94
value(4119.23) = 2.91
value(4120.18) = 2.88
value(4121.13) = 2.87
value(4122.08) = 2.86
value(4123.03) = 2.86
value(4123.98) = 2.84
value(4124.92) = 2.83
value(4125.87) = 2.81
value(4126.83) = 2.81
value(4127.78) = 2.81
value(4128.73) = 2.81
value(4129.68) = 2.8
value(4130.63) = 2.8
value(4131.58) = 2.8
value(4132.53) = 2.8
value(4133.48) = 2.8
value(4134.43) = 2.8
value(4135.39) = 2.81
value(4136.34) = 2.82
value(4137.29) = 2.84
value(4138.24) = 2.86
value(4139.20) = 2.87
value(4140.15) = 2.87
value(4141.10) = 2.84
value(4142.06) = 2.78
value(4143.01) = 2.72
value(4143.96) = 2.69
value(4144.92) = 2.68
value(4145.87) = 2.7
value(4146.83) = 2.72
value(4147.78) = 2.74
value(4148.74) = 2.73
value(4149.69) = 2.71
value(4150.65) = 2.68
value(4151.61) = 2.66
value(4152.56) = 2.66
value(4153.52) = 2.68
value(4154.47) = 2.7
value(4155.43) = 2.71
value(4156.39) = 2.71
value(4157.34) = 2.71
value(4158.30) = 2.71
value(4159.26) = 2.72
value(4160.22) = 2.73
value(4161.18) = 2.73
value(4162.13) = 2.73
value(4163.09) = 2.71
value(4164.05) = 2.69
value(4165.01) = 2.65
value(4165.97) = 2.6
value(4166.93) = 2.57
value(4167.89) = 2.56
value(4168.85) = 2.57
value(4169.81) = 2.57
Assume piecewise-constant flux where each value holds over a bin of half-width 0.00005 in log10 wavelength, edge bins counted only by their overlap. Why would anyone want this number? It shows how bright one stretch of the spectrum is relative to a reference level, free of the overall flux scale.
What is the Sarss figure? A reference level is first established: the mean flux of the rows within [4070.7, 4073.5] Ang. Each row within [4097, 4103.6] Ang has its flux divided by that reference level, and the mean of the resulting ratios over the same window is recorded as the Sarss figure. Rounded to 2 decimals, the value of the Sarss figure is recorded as 1.01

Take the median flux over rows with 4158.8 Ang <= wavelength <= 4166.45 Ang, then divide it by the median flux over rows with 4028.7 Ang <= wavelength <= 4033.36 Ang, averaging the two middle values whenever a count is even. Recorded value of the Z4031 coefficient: 1.01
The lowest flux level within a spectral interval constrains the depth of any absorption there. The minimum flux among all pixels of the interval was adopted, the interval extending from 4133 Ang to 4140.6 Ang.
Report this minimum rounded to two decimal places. 2.80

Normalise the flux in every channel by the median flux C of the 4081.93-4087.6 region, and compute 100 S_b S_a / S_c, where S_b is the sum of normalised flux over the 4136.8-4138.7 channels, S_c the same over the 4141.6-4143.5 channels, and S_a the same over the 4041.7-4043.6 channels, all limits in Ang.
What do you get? 192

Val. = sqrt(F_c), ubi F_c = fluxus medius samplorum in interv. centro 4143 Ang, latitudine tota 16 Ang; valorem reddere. 1.66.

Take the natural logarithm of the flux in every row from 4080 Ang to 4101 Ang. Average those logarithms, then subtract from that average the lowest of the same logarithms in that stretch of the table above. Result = 0.043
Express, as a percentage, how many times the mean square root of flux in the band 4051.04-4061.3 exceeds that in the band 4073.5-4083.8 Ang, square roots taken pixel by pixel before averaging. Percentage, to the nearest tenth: 98.1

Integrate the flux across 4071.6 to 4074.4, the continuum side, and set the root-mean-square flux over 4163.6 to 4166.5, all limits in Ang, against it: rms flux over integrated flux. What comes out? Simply 0.34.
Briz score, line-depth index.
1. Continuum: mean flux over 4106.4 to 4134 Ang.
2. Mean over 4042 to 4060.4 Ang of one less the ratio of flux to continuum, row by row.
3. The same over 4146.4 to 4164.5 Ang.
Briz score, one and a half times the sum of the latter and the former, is 0.16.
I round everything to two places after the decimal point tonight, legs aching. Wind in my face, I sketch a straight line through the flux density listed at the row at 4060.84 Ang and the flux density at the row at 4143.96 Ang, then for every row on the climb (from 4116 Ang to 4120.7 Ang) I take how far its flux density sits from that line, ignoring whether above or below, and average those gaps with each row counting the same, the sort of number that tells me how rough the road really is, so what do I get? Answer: 0.21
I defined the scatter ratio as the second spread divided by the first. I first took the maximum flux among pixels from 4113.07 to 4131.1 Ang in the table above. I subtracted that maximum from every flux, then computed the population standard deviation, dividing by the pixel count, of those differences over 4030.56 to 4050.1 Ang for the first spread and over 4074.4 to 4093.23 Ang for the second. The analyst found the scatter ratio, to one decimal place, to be 1.3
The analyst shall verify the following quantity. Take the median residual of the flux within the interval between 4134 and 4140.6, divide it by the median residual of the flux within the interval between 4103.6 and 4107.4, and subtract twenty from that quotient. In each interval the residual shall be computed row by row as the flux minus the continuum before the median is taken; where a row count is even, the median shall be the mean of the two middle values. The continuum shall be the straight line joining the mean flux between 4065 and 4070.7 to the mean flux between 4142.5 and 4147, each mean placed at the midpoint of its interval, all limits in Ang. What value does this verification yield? -18.5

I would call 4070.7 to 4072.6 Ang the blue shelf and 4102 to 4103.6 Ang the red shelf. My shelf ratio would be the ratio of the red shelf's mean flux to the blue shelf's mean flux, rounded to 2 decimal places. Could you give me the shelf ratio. 1.00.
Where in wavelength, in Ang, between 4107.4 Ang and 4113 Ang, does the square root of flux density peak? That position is 4107.86 Ang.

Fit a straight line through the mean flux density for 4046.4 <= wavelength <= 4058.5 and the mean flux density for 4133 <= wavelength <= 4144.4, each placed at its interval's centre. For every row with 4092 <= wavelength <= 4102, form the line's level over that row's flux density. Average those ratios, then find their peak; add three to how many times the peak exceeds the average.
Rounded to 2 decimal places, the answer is 4.04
